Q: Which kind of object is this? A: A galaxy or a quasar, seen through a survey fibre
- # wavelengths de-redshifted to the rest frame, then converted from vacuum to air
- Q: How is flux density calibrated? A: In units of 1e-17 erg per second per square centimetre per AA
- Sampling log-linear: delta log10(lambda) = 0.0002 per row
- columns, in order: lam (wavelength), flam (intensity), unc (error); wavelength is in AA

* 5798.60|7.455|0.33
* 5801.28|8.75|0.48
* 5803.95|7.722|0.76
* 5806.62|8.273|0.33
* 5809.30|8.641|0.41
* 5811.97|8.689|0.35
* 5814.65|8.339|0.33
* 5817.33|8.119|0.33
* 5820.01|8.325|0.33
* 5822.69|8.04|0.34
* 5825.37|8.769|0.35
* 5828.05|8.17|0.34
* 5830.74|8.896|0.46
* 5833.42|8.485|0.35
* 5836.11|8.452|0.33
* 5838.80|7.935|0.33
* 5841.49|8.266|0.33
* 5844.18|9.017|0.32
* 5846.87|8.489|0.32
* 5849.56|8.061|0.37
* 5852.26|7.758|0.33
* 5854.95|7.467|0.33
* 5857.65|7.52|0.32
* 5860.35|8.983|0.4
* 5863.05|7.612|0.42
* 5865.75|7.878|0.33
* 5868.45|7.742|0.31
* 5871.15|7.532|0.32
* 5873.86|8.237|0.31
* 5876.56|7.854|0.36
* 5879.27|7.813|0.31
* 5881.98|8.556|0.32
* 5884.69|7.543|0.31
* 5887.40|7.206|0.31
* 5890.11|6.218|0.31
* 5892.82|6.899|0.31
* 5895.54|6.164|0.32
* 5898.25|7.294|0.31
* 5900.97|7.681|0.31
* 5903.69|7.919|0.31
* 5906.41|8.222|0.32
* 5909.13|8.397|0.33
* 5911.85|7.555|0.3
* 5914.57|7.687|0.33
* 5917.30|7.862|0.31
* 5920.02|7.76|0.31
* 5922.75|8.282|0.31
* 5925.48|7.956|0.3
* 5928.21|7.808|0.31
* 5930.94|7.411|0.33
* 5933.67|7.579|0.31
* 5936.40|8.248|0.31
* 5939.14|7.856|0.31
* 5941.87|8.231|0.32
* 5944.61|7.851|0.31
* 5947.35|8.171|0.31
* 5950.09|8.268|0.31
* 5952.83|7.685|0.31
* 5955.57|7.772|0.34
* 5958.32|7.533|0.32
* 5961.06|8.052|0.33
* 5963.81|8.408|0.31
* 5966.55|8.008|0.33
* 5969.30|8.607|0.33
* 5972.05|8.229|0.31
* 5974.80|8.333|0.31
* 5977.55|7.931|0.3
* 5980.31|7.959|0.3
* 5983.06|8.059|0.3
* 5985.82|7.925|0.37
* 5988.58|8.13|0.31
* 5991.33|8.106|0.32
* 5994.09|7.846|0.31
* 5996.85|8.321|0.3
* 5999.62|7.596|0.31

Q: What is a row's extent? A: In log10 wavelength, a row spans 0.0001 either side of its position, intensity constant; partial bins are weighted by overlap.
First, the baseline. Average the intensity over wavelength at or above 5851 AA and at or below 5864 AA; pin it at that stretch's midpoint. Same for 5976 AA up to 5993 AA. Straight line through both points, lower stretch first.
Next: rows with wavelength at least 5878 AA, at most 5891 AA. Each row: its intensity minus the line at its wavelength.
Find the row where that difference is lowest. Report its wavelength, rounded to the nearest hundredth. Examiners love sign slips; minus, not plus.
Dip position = 5890.11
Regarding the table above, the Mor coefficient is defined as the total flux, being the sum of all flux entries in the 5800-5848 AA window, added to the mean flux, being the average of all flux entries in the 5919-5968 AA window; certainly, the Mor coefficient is 159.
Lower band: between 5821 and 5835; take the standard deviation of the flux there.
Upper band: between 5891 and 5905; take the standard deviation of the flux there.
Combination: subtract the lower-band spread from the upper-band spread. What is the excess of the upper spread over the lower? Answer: 0.3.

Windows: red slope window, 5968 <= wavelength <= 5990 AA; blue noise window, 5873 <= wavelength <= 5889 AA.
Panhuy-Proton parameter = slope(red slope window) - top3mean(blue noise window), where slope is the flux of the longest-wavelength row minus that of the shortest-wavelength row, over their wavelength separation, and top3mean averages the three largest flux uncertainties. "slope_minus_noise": -0.35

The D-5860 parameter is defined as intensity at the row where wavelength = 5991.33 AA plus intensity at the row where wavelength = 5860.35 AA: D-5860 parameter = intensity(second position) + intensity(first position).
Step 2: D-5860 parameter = 17.1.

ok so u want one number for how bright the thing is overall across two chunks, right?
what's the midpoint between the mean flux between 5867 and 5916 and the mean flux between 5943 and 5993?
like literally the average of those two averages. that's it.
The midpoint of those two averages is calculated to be 7.82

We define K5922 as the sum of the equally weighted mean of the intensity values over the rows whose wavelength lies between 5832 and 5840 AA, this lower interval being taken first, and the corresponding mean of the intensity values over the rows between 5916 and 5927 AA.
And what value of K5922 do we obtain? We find 16.3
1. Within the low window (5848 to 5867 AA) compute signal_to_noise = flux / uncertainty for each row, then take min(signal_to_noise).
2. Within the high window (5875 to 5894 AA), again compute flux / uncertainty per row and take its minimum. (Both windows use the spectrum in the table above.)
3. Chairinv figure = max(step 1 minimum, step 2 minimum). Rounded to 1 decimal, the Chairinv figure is 20.1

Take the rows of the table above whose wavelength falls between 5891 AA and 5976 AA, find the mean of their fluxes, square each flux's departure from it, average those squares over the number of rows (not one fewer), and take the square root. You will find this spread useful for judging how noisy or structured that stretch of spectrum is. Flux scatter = 0.5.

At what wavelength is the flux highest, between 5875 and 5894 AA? 5881.98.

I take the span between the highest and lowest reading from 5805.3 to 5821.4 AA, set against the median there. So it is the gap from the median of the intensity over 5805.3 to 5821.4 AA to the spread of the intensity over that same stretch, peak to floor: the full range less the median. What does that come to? -7.76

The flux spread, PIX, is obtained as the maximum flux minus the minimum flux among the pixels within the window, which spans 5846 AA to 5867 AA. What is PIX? 1.5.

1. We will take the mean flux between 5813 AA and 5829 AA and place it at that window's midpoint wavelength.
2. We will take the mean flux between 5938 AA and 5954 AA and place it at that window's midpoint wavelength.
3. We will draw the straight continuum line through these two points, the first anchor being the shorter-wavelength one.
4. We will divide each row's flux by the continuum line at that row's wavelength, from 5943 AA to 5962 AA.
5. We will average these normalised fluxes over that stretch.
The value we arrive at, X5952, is 0.99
